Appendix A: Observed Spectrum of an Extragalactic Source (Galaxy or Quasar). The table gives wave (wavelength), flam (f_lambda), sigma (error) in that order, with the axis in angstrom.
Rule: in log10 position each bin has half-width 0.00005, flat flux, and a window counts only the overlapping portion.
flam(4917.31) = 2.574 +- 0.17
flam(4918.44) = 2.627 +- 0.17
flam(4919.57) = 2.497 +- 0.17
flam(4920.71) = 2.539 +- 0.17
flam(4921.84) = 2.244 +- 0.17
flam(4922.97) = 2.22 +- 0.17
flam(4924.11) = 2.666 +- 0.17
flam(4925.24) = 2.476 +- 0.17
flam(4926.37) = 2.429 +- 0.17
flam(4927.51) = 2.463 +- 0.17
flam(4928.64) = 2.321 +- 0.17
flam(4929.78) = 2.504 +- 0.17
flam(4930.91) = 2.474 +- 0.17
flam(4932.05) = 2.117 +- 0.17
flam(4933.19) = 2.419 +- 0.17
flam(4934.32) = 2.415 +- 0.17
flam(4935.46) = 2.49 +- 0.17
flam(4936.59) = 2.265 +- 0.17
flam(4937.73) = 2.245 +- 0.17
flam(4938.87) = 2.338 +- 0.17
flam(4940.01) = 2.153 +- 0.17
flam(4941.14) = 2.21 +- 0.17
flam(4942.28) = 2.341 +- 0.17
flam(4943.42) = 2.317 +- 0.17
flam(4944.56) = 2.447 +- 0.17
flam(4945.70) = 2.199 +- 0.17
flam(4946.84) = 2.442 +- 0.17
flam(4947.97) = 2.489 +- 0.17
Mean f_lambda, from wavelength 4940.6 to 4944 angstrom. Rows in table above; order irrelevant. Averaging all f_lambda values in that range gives 2.29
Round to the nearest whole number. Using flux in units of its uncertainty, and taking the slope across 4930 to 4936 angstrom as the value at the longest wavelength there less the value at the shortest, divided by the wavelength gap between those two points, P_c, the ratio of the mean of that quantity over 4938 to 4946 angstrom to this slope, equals 650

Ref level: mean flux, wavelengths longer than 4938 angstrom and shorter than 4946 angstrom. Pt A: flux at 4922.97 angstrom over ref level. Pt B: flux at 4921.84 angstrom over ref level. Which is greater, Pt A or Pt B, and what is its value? 0.98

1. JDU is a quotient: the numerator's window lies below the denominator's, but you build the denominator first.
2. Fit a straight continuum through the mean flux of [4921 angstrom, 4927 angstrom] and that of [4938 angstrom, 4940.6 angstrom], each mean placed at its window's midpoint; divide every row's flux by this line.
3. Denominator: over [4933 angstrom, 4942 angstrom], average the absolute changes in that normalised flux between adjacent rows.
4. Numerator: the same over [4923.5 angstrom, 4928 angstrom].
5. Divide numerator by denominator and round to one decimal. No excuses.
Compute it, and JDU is 0.9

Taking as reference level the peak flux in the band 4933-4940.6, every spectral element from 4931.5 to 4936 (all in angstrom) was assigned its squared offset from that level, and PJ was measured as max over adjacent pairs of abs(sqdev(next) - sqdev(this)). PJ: 0.13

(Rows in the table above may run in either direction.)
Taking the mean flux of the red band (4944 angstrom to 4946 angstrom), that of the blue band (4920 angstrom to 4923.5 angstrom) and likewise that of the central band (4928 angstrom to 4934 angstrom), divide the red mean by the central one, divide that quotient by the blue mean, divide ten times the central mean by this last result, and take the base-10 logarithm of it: 1.75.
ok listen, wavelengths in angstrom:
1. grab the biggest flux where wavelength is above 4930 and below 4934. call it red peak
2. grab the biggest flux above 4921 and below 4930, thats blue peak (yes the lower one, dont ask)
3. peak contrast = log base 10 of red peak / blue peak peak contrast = -0.032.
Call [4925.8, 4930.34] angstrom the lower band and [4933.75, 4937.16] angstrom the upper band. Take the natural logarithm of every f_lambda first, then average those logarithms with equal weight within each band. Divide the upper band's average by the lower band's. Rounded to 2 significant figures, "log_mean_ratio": 0.98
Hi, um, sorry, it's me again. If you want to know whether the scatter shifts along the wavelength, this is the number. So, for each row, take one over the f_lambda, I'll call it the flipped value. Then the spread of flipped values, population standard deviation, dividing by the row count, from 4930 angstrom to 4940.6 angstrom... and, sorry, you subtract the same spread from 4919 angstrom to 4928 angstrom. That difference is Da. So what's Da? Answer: 0.0006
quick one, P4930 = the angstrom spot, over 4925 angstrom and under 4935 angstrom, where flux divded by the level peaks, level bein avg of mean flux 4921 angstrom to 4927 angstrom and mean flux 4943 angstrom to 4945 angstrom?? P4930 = 4929.78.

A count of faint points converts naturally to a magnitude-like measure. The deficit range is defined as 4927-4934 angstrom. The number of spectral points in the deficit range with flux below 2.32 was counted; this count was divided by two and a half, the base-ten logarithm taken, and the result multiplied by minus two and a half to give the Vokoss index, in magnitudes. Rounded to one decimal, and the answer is 1.0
